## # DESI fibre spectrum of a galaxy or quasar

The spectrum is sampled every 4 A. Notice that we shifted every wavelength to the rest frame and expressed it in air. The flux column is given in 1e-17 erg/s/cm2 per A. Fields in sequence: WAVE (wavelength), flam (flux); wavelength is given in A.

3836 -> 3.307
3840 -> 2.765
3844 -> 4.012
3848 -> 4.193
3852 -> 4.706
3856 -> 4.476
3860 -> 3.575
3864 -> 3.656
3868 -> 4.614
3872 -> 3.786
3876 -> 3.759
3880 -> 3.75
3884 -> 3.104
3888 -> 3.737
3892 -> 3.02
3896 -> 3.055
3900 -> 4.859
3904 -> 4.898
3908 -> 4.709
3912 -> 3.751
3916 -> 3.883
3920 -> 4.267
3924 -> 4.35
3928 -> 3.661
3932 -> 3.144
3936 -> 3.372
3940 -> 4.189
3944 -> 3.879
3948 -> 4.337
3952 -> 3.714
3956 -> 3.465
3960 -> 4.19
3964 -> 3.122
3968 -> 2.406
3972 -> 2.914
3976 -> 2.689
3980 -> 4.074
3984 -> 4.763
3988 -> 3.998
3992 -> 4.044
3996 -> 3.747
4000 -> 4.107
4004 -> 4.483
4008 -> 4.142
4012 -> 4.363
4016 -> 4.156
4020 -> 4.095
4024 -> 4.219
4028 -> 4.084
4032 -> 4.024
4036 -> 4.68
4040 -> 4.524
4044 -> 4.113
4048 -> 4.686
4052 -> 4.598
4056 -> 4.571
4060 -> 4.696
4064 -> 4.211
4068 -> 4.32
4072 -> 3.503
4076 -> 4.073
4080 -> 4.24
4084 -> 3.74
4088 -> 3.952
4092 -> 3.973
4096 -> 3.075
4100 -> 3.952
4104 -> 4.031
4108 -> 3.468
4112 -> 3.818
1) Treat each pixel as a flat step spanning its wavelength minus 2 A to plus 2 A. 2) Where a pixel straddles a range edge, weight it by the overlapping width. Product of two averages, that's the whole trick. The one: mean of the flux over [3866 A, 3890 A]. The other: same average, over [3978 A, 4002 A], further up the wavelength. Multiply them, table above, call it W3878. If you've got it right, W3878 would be 15.6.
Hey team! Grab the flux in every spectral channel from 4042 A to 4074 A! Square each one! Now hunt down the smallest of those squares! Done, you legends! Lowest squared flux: 12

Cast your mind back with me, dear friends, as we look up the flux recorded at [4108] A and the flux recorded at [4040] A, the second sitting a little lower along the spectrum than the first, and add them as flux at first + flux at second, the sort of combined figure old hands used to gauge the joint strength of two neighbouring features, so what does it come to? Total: 8.0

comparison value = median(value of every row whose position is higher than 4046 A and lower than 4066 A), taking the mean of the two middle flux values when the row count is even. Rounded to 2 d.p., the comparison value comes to 4.60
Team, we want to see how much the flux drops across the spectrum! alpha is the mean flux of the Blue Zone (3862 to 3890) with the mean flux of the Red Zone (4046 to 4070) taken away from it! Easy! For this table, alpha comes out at -0.74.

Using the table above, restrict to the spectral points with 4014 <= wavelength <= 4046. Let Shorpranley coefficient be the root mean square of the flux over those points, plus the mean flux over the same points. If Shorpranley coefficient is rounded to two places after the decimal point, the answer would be 8.48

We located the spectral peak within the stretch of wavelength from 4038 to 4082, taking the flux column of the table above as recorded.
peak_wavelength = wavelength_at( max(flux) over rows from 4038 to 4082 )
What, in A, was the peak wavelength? 4060 A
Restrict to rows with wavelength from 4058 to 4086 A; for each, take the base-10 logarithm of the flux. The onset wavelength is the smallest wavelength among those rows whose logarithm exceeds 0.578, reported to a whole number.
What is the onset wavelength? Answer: 4060 A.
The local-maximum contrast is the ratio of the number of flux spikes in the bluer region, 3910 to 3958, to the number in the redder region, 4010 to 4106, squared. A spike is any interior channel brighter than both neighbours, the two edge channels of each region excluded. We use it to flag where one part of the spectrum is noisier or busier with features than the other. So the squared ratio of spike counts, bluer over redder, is 0.2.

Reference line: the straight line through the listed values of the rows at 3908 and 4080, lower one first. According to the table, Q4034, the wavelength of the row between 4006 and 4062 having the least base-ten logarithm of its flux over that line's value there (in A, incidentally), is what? 4032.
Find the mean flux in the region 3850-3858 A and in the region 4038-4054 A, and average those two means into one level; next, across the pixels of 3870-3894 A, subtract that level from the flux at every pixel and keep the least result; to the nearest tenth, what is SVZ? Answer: -1.5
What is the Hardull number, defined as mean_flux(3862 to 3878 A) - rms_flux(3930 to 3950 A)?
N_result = 0.1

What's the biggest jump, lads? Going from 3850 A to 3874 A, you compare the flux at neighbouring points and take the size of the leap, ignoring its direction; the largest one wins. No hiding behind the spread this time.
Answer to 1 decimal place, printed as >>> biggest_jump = 1.0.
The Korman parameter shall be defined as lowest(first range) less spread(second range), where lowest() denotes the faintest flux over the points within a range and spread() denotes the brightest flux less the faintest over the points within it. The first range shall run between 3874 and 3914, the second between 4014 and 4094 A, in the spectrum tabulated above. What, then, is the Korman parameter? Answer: 1.8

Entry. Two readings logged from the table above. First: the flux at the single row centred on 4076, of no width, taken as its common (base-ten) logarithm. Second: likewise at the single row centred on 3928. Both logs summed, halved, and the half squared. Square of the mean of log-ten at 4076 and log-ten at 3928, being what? 0.34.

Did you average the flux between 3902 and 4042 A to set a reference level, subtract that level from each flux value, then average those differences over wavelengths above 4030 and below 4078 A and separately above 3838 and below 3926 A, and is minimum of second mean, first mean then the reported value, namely 0.0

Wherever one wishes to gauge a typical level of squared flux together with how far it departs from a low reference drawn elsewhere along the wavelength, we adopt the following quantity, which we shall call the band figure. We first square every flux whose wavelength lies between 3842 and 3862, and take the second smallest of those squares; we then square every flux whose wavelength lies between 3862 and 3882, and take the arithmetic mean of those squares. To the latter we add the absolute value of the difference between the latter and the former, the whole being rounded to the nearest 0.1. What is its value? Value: 16.1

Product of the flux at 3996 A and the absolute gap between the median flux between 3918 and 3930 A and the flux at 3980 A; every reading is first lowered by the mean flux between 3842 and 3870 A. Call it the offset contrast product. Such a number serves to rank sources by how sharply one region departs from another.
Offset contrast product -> -0.083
